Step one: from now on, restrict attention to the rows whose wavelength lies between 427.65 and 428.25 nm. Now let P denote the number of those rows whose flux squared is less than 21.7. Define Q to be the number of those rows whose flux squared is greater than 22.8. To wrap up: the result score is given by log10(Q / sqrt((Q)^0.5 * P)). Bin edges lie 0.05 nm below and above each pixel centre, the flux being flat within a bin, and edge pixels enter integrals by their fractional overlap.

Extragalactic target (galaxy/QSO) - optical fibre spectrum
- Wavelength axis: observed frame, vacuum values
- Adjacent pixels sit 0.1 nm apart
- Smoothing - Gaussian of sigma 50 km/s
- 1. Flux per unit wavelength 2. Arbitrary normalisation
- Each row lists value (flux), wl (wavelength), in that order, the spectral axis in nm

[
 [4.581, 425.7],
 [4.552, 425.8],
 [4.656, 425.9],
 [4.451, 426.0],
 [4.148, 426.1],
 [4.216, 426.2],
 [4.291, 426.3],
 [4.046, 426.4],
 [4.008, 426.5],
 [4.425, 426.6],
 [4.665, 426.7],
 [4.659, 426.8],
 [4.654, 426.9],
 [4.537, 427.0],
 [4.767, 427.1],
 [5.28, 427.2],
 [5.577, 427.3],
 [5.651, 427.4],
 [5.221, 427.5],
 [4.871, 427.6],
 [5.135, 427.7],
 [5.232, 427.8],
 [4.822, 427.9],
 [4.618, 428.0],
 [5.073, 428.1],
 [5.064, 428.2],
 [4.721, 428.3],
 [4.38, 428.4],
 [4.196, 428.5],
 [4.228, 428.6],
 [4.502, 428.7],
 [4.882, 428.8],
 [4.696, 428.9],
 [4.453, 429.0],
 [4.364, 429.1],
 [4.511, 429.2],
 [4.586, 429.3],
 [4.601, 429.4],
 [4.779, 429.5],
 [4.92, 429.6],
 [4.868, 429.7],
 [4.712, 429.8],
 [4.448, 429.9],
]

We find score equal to 0.5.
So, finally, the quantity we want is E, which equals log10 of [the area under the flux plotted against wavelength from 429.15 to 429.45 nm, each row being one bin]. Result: 0.14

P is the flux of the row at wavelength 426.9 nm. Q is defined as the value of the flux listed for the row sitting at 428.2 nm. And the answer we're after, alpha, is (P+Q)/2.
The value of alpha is 4.86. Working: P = 4.654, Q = 5.064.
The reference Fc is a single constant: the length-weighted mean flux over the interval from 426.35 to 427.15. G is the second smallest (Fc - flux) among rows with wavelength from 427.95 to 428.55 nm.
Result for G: -0.59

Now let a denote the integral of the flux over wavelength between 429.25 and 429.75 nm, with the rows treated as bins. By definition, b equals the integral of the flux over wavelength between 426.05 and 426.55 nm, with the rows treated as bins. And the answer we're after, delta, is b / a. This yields 0.87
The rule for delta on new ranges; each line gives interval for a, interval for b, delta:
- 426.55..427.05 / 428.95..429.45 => 0.98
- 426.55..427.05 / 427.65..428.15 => 1.08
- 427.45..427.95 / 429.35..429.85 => 0.94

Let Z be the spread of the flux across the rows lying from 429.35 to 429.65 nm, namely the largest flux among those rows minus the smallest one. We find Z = 0.32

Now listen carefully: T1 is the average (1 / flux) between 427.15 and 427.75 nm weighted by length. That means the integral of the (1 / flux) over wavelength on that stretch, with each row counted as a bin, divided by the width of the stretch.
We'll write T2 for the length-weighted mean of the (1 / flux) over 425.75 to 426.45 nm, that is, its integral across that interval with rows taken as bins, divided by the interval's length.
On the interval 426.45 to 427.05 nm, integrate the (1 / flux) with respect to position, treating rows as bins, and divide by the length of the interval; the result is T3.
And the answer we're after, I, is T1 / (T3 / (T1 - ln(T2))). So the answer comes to 1.40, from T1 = 0.190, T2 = 0.231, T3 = 0.223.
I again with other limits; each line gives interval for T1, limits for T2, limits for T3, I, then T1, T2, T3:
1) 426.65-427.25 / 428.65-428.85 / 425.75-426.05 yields 1.68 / 0.211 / 0.213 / 0.220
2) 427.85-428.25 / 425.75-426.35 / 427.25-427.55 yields 1.88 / 0.205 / 0.228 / 0.183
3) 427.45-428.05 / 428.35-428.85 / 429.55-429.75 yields 1.66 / 0.201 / 0.226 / 0.204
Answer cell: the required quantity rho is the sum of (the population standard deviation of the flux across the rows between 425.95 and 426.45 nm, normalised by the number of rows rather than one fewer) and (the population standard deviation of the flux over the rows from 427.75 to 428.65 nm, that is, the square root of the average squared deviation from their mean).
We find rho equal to 0.49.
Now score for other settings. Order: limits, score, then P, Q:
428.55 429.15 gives -0.3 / 4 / 1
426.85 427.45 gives 0.2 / 2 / 3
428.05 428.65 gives 0.0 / 3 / 2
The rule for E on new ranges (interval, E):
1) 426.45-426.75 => 0.12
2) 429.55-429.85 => 0.16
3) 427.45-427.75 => 0.18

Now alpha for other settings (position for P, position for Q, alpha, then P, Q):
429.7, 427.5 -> 5.04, 4.868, 5.221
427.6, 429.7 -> 4.87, 4.871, 4.868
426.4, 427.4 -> 4.85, 4.046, 5.651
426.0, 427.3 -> 5.01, 4.451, 5.577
